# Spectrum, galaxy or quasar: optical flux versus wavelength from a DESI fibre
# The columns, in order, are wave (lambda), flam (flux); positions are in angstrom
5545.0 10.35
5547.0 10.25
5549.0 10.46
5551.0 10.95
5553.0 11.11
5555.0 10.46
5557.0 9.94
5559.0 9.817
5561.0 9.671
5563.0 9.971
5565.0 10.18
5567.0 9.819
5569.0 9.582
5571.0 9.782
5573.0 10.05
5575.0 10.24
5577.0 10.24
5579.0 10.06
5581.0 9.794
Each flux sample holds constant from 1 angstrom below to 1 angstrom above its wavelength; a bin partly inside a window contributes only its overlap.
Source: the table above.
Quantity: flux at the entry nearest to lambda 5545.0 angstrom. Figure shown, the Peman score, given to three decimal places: 10.350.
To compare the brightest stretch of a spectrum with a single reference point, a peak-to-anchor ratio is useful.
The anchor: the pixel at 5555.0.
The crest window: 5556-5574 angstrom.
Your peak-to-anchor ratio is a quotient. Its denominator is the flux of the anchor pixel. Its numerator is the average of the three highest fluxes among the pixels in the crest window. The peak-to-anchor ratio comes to 0.96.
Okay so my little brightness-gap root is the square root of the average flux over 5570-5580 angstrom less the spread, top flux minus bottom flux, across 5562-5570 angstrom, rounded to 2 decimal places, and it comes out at 3.08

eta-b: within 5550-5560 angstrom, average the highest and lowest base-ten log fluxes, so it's 1.02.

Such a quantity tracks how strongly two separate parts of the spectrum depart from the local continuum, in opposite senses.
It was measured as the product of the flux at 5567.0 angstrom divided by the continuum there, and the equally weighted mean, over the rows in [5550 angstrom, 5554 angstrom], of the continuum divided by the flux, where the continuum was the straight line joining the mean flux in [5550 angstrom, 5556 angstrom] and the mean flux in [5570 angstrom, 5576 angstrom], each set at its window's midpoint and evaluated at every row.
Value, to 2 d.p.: 0.94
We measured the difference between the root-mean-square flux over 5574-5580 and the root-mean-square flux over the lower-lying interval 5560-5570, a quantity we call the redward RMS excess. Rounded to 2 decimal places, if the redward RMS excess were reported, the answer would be 0.33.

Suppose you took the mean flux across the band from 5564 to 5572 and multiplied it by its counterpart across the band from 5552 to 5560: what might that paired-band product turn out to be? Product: 102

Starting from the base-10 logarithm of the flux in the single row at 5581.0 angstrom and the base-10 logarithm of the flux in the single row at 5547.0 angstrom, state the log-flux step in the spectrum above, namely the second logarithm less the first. 0.020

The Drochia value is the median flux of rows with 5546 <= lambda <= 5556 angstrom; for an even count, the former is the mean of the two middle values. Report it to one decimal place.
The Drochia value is 10.5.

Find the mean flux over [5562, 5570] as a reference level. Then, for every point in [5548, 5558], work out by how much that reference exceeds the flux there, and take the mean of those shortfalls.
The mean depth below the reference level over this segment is -0.70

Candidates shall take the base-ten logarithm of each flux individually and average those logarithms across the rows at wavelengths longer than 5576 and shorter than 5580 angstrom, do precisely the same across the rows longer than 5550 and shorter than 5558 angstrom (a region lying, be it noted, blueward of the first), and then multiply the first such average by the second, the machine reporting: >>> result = 1.03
